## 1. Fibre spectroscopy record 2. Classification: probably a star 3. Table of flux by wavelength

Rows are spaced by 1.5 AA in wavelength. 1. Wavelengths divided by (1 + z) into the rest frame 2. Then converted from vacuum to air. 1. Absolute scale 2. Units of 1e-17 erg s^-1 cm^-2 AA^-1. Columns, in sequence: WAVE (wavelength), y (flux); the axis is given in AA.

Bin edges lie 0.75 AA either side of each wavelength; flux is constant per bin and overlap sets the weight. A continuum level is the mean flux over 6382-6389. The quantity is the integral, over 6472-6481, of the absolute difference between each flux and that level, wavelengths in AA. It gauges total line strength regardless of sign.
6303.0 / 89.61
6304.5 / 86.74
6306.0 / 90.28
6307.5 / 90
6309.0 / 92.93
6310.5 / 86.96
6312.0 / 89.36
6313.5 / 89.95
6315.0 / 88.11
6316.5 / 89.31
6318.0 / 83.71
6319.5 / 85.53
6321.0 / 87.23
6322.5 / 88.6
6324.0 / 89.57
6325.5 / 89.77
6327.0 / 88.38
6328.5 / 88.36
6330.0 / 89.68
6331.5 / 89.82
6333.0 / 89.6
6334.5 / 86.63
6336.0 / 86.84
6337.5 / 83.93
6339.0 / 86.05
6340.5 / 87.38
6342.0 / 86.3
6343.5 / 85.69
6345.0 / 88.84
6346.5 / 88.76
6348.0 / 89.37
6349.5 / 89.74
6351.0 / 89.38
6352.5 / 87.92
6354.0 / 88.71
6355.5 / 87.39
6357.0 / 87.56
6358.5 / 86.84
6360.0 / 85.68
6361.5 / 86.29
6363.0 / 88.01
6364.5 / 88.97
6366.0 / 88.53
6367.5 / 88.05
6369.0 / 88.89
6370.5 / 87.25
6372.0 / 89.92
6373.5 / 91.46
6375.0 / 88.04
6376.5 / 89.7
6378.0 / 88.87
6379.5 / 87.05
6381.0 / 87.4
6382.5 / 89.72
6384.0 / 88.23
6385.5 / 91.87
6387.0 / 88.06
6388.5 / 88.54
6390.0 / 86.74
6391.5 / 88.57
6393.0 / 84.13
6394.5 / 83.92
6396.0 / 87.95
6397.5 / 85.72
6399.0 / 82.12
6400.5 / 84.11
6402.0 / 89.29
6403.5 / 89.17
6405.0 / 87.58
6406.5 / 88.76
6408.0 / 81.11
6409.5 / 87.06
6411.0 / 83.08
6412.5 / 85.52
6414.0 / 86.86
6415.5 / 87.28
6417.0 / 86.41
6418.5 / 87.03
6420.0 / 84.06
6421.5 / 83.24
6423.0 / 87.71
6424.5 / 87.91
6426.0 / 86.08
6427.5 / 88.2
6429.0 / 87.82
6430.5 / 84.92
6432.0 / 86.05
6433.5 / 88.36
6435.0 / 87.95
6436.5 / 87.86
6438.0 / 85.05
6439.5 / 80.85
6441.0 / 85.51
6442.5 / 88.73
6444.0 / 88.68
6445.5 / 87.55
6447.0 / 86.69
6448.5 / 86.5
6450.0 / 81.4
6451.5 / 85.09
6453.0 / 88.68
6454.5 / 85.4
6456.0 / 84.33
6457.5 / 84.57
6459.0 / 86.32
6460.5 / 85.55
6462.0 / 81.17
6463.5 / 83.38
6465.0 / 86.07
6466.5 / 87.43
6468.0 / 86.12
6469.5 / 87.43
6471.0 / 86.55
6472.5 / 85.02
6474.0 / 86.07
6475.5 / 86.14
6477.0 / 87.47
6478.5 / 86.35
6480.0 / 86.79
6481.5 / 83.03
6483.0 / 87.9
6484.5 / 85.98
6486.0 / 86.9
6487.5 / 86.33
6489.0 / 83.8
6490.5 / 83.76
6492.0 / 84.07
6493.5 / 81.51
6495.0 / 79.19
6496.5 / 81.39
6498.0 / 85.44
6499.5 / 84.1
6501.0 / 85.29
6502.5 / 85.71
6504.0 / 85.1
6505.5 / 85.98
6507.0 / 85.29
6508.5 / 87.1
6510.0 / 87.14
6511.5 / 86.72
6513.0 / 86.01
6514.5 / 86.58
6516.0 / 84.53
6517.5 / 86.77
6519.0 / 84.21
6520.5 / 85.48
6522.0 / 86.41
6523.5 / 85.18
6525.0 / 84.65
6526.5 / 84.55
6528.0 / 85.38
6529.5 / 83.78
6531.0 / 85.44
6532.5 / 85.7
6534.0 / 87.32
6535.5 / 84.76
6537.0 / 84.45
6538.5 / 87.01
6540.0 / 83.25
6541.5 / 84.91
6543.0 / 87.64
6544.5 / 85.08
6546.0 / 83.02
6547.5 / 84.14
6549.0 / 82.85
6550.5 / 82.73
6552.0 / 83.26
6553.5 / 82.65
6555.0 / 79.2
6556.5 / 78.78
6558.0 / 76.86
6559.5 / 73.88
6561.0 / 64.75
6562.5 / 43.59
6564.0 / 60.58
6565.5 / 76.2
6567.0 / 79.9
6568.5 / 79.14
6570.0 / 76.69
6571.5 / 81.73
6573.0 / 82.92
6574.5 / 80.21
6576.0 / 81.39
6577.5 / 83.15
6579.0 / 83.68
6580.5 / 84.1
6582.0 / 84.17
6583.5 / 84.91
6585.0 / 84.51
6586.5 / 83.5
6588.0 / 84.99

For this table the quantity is 27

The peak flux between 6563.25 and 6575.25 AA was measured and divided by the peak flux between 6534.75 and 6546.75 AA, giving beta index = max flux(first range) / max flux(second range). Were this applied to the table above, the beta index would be 0.946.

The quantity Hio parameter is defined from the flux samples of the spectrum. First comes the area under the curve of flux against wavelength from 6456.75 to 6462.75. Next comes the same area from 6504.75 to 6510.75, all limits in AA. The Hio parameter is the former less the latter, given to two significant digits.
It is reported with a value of -12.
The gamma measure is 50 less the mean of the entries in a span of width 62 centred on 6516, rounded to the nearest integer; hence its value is -35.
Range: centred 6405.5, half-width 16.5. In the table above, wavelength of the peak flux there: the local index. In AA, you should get 6402.0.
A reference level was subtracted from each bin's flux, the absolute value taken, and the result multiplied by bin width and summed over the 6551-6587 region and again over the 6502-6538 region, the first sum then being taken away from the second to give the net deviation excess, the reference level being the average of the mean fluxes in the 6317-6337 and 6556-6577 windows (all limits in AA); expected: -30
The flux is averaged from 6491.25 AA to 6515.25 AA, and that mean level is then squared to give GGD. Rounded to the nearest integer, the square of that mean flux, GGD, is 7189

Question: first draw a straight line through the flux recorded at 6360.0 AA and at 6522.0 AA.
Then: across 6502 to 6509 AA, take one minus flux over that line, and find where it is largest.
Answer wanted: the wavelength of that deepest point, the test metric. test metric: 6504.0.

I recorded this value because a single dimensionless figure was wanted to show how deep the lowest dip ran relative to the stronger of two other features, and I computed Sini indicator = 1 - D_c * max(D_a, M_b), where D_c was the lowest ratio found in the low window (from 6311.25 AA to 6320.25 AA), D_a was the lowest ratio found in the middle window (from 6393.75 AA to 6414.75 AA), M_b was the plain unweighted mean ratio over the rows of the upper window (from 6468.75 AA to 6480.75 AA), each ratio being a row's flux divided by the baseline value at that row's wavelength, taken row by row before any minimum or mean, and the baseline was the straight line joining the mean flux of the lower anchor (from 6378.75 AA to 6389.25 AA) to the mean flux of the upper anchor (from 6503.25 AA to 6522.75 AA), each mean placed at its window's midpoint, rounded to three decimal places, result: 0.074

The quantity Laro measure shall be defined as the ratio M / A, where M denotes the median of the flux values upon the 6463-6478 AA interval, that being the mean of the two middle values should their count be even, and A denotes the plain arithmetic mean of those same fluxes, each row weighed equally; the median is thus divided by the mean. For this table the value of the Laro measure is 1.00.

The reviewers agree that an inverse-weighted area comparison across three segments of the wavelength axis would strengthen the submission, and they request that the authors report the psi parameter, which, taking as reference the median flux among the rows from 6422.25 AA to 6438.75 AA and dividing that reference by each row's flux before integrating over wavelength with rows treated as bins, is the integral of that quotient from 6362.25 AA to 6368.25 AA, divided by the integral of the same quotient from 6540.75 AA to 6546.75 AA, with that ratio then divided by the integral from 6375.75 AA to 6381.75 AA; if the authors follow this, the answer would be 0.1613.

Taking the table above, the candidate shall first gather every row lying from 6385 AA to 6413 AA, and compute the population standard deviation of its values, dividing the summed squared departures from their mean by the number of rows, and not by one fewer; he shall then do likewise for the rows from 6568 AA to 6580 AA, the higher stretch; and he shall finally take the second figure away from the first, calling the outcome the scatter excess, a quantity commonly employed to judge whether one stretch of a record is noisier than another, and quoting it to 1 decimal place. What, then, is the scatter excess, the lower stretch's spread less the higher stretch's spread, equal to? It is 0.5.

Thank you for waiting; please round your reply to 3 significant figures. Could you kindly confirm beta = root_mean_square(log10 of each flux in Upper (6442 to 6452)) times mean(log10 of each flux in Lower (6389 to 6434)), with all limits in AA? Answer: 3.75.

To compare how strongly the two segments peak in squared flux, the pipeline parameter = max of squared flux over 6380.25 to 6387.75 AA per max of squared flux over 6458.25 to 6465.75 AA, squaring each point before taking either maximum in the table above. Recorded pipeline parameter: 1.13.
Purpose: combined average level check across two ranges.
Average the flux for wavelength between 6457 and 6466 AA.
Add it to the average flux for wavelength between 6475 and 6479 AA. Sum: 171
